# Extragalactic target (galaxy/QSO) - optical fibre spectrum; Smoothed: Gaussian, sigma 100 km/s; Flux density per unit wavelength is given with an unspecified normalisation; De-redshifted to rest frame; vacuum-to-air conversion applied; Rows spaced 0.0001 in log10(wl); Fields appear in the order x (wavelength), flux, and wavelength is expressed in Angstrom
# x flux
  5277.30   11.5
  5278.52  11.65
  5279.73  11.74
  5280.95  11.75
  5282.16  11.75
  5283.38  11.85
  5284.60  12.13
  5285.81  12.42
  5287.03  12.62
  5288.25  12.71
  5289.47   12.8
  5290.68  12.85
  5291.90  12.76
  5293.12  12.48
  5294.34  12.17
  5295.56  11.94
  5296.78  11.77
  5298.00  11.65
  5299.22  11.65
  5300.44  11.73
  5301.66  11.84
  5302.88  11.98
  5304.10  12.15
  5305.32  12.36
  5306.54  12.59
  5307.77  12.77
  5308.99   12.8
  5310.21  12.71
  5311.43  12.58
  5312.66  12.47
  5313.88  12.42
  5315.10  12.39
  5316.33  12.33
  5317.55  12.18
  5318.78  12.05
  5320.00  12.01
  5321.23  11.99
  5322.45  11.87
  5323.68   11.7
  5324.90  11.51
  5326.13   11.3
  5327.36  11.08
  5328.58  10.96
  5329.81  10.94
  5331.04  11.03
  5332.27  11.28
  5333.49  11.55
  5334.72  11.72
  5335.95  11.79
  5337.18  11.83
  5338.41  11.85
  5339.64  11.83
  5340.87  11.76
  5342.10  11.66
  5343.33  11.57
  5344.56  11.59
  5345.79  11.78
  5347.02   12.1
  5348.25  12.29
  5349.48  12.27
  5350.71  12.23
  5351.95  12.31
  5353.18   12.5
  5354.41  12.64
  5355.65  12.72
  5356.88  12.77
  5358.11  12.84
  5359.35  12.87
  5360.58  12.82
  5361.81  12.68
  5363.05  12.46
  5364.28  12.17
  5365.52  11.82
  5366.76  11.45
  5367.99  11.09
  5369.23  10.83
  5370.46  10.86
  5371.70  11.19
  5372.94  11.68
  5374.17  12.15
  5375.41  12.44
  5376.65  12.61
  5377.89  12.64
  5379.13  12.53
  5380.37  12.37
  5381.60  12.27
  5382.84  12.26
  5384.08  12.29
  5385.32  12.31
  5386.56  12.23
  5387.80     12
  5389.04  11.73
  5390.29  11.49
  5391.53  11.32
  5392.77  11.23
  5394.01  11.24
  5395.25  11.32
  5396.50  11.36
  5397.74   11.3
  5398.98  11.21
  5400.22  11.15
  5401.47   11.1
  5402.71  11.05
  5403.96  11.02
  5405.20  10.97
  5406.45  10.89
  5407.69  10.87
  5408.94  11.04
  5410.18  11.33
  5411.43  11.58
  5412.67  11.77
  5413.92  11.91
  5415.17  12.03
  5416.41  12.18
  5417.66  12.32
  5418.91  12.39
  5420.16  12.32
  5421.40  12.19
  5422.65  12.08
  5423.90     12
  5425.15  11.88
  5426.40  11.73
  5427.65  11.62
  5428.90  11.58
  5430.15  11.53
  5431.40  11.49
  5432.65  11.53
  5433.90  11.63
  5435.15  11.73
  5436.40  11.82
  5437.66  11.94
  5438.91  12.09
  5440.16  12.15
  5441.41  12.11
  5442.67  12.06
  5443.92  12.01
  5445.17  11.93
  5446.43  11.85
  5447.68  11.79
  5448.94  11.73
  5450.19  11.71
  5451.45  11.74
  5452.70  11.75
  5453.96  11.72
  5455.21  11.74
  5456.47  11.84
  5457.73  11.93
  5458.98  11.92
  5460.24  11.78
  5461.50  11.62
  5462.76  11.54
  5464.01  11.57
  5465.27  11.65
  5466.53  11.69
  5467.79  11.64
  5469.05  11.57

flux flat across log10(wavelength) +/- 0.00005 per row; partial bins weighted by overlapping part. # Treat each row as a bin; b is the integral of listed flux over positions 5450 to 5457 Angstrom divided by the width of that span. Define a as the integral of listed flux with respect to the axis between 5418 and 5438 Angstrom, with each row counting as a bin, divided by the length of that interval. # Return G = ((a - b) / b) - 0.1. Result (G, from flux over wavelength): -0.092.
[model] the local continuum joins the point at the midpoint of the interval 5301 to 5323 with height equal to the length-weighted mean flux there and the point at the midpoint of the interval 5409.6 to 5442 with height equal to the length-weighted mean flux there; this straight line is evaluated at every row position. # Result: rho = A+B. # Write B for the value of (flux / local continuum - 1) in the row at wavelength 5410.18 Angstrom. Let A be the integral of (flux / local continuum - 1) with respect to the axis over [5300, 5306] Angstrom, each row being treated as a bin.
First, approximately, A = -0.15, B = -0.05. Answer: -0.2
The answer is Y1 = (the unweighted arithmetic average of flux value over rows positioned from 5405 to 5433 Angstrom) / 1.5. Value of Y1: 7.80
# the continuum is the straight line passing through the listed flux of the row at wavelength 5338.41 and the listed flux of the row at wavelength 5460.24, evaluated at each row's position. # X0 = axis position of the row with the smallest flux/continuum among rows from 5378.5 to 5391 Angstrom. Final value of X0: 5390.29 Angstrom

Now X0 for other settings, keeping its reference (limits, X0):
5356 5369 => 5367.99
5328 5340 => 5329.81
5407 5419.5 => 5407.69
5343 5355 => 5343.33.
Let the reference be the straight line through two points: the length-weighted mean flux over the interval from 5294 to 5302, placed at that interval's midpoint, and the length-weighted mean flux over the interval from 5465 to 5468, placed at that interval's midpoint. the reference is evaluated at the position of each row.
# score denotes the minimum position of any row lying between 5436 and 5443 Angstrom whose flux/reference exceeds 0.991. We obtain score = 5436.40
